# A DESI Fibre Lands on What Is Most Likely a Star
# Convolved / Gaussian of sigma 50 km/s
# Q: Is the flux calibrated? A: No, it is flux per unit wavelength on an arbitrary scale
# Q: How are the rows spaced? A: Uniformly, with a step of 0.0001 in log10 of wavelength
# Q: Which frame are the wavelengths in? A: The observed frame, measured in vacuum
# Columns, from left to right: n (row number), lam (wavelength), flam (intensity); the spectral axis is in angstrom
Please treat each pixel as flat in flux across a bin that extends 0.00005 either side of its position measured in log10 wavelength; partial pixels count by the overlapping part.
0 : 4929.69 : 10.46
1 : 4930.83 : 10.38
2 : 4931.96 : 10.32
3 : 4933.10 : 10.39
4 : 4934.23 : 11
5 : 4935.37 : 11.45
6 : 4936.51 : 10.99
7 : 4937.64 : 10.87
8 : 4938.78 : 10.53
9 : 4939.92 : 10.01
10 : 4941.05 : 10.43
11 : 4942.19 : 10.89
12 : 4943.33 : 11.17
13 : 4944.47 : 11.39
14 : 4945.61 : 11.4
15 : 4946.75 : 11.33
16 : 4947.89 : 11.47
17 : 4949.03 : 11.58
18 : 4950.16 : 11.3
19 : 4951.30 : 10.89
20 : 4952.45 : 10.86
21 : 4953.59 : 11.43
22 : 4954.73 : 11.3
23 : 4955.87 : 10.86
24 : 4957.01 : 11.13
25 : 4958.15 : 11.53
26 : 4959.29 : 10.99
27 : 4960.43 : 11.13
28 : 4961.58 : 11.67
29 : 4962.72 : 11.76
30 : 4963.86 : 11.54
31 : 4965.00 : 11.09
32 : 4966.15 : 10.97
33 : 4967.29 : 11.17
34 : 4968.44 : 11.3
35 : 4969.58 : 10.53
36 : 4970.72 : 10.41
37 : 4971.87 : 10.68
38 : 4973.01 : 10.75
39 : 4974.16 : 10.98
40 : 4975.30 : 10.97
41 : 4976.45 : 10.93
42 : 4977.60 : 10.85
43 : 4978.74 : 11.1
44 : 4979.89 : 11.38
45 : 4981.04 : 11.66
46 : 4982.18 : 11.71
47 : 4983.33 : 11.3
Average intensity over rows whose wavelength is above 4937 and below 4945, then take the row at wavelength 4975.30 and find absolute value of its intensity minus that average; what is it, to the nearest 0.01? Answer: 0.21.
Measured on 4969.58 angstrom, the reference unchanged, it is 0.23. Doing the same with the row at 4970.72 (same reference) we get 0.35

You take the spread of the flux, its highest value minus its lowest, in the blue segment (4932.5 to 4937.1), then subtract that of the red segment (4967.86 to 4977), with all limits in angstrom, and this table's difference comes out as 0.17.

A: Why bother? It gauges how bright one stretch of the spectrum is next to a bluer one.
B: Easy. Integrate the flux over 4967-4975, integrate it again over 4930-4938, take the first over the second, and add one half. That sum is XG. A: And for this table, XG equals 1.51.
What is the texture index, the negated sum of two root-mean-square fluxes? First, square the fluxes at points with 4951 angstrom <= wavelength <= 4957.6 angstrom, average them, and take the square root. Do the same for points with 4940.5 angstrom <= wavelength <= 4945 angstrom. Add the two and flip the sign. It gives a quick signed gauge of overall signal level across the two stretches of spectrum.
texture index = -22.1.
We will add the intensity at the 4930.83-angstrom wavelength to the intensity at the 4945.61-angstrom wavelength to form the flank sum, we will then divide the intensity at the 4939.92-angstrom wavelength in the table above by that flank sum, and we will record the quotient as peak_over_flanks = 0.46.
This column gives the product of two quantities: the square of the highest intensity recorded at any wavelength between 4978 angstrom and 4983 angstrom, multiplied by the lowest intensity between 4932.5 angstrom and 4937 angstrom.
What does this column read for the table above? 1425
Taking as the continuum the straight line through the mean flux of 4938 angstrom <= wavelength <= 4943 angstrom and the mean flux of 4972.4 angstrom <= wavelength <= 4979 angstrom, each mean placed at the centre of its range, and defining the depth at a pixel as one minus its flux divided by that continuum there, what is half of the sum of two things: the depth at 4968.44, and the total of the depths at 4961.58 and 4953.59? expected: -0.10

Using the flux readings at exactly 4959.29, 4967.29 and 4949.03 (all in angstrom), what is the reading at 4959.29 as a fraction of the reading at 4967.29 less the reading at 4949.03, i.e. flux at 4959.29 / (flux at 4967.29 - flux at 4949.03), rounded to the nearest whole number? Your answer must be -27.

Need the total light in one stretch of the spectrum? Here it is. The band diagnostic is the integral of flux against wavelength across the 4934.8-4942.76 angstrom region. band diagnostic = 85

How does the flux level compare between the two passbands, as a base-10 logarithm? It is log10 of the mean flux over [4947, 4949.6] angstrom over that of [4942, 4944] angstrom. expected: 0.019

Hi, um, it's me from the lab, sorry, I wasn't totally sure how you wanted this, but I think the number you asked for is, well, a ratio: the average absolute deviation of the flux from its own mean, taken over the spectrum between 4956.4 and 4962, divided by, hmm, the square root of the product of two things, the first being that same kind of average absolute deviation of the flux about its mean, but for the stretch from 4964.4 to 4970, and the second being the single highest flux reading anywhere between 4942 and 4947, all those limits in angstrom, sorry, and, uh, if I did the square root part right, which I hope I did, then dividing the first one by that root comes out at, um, 0.160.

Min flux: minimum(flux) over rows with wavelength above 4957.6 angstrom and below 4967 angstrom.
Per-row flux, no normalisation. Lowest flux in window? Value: 10.97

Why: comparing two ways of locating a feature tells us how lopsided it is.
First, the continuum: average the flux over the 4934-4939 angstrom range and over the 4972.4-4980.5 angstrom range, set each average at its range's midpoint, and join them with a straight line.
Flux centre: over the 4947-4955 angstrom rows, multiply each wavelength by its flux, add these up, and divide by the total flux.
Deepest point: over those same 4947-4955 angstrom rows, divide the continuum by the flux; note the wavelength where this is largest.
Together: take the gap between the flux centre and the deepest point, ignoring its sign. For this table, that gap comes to 1.2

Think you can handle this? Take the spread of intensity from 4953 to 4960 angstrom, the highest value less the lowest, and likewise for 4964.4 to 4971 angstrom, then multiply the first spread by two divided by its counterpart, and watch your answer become 1.5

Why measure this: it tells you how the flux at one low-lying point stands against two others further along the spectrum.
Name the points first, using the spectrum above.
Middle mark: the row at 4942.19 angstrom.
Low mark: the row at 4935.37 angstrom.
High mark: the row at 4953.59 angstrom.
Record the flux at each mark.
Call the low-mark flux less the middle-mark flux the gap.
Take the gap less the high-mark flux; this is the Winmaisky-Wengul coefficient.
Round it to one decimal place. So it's -10.9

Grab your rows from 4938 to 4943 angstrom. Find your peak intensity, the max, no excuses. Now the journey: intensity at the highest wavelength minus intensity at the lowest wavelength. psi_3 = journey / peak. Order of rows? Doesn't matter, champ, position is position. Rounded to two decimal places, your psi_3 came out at 0.03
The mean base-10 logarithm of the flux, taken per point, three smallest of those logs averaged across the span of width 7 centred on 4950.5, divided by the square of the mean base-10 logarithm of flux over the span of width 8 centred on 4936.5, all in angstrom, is 0.980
